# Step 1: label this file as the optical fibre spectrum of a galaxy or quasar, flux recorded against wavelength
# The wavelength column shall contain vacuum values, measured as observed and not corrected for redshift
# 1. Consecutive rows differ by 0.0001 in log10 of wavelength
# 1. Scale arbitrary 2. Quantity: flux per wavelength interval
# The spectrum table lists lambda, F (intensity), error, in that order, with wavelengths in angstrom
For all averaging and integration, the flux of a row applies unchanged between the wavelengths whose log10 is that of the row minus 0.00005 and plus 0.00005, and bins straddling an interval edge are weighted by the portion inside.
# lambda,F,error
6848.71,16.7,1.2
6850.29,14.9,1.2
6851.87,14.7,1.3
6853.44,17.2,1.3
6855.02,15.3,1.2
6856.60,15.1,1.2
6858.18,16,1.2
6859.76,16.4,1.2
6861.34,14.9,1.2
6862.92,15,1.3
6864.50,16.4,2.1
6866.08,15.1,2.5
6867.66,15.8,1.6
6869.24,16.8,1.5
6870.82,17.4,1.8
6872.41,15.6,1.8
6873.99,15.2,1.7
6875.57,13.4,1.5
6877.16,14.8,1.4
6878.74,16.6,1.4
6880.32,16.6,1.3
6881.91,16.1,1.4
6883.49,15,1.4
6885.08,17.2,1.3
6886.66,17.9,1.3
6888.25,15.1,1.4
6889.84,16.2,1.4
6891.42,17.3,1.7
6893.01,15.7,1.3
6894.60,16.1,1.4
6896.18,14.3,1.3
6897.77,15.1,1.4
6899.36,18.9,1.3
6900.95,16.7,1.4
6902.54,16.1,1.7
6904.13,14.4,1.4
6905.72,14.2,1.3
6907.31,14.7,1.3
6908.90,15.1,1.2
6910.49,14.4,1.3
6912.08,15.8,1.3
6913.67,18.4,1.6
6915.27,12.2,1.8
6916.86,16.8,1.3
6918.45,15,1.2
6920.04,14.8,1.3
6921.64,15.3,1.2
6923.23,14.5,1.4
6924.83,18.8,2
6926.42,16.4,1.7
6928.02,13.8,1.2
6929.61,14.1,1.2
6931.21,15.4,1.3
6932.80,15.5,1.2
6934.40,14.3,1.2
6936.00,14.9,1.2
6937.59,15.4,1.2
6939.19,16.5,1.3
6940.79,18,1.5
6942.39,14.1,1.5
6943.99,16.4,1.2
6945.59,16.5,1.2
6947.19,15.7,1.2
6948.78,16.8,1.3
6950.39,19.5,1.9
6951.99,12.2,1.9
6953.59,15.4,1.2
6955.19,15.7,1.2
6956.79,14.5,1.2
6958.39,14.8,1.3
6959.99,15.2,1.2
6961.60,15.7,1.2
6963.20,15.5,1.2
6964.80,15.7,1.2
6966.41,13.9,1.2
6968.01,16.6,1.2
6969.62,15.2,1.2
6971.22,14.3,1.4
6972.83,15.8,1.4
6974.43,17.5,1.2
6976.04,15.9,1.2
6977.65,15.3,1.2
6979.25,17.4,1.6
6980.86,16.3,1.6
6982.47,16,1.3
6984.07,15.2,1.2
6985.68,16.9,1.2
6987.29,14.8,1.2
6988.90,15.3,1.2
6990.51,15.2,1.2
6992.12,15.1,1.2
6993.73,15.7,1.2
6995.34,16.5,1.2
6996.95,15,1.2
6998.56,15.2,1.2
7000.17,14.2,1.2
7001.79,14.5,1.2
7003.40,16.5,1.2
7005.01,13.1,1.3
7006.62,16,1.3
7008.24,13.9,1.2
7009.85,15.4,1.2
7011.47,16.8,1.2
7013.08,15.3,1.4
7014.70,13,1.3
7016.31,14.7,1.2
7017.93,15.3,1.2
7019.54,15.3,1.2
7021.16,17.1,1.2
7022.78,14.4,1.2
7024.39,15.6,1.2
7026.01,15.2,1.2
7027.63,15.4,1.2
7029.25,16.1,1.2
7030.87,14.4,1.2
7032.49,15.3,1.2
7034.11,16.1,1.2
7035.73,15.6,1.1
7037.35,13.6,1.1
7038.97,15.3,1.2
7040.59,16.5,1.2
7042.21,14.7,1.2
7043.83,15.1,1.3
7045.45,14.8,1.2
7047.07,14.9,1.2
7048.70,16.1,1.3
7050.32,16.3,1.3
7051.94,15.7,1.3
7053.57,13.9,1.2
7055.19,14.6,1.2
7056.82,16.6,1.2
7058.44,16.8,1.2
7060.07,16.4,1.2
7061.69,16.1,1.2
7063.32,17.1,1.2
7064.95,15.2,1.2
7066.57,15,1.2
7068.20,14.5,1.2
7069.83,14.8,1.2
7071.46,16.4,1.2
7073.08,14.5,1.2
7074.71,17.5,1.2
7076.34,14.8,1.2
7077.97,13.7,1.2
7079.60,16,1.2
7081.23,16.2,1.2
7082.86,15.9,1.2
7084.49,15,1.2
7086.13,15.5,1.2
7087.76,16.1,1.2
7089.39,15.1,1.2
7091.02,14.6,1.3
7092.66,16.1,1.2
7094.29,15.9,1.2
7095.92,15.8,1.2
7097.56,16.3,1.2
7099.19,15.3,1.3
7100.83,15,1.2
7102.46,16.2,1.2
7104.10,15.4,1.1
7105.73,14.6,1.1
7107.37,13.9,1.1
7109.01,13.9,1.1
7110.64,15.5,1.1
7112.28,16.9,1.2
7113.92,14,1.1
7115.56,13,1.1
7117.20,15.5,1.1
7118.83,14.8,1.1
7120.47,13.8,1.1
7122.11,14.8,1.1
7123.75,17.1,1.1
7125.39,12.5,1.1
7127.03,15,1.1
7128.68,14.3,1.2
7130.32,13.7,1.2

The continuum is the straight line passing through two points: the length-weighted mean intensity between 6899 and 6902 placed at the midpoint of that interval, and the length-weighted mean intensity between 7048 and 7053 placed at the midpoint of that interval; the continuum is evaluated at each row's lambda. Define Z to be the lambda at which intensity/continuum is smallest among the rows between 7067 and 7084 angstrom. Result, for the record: 7077.97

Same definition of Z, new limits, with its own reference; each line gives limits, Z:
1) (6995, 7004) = 7000.17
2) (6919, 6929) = 6928.02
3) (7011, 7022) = 7014.70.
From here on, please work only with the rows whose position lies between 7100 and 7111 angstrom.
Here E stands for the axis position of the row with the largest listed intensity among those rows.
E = 7102.46 angstrom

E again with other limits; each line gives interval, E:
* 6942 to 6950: 6948.78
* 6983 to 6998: 6985.68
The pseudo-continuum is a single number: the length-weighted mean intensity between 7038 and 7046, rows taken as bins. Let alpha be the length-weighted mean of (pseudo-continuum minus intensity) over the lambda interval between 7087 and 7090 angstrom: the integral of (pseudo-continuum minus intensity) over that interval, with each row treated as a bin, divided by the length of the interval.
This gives -0.4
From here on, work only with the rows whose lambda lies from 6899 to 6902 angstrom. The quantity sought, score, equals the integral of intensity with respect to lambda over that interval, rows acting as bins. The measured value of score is 52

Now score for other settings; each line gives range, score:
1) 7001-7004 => 46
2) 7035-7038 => 44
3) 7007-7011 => 60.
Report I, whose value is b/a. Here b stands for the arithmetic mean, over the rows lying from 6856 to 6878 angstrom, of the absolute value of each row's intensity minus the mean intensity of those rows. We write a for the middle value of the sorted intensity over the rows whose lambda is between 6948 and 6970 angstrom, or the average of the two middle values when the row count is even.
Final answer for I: 0.050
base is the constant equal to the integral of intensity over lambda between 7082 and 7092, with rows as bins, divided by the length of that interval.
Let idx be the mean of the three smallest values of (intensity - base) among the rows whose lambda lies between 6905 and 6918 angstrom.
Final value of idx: -1.8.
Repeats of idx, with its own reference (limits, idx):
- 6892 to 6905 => -0.8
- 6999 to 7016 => -2.0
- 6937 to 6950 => -0.3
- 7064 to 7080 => -1.1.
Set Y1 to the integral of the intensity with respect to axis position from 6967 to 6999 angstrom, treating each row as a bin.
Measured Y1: 504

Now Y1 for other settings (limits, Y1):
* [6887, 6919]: 501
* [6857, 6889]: 507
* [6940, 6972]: 499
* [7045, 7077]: 500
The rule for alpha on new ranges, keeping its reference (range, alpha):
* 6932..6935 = 0.3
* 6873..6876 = 0.8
